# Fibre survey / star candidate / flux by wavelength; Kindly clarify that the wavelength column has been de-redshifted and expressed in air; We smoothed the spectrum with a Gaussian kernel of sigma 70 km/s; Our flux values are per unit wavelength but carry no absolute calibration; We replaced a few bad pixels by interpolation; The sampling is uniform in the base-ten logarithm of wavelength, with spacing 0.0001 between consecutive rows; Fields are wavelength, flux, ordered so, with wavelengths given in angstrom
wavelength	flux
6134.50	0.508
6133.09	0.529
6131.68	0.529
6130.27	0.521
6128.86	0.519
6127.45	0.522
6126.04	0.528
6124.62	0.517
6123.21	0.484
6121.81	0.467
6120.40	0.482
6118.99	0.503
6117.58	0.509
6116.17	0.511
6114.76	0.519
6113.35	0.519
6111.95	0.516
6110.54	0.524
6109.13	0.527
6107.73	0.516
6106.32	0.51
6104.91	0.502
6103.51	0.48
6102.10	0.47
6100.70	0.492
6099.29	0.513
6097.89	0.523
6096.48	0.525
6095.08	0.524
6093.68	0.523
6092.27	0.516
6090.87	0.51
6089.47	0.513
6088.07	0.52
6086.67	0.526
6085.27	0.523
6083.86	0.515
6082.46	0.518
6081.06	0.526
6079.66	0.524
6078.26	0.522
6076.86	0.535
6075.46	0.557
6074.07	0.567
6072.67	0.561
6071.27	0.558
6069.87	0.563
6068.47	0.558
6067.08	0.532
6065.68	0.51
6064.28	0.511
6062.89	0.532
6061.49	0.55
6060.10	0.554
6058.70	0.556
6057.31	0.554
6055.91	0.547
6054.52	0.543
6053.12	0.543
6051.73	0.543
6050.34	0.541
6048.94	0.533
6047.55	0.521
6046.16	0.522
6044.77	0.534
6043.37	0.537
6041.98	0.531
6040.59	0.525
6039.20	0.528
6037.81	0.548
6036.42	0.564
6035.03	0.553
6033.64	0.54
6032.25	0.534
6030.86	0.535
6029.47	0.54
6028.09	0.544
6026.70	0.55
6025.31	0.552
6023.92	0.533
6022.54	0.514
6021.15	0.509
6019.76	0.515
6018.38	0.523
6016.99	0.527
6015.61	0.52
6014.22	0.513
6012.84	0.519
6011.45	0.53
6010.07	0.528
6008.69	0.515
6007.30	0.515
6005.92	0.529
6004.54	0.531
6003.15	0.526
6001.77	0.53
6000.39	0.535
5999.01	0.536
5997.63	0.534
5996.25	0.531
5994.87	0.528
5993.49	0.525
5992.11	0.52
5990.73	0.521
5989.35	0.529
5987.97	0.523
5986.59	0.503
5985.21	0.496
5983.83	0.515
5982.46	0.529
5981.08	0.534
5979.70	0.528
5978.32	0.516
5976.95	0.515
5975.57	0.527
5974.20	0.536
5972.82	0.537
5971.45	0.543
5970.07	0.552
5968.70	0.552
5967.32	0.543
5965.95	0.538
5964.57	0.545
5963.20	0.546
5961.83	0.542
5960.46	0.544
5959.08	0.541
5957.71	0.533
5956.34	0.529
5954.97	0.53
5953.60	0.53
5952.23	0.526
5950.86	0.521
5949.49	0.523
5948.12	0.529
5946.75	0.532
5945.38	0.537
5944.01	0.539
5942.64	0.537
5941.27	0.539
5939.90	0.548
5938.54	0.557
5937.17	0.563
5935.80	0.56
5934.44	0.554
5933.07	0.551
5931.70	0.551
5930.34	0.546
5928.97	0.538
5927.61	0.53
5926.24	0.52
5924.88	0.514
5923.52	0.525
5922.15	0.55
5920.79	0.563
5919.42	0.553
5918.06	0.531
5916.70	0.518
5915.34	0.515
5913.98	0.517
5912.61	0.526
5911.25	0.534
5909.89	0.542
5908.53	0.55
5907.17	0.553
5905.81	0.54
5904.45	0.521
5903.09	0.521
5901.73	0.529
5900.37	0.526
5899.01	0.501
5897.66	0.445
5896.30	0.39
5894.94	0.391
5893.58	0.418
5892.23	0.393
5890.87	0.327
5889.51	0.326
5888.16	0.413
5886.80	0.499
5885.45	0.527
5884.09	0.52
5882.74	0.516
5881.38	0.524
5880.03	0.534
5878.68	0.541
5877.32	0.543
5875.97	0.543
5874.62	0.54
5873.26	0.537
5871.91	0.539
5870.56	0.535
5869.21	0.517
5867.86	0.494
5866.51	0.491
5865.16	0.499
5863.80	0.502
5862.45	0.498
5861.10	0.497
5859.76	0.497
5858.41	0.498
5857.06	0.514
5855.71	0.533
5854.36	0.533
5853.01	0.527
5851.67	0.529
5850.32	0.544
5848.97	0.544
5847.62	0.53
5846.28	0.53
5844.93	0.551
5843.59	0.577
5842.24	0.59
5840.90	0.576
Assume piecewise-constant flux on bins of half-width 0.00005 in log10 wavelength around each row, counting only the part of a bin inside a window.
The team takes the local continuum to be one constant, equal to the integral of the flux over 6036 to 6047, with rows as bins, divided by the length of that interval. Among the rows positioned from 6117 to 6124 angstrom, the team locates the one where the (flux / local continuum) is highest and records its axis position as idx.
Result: 6117.58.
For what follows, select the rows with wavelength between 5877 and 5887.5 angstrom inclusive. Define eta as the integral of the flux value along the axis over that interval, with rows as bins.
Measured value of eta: 5.51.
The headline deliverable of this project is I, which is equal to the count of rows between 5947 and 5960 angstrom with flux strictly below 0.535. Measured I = 8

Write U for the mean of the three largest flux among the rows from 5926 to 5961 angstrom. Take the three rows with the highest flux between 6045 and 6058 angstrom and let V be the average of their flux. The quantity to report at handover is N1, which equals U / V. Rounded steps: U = 0.560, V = 0.548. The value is 1.02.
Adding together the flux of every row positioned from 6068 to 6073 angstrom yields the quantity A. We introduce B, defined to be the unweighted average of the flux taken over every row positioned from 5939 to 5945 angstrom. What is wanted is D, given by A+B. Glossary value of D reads 2.78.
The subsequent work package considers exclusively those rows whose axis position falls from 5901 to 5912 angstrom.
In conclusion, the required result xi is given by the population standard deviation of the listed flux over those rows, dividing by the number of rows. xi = 0.011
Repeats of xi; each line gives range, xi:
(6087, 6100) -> 0.005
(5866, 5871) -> 0.018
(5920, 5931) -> 0.016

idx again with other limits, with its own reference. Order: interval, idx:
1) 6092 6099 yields 6096.48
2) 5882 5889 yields 5885.45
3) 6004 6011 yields 6004.54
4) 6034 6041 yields 6036.42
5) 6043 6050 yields 6043.37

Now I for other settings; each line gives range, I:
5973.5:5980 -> 4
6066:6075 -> 1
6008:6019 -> 8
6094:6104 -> 7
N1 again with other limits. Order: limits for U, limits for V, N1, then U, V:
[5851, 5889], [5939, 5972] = 0.98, 0.542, 0.551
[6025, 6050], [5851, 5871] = 1.04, 0.556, 0.534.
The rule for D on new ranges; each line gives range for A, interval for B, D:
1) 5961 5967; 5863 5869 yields 2.67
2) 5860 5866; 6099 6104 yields 2.48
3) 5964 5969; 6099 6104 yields 2.67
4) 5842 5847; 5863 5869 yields 2.74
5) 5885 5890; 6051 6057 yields 2.31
